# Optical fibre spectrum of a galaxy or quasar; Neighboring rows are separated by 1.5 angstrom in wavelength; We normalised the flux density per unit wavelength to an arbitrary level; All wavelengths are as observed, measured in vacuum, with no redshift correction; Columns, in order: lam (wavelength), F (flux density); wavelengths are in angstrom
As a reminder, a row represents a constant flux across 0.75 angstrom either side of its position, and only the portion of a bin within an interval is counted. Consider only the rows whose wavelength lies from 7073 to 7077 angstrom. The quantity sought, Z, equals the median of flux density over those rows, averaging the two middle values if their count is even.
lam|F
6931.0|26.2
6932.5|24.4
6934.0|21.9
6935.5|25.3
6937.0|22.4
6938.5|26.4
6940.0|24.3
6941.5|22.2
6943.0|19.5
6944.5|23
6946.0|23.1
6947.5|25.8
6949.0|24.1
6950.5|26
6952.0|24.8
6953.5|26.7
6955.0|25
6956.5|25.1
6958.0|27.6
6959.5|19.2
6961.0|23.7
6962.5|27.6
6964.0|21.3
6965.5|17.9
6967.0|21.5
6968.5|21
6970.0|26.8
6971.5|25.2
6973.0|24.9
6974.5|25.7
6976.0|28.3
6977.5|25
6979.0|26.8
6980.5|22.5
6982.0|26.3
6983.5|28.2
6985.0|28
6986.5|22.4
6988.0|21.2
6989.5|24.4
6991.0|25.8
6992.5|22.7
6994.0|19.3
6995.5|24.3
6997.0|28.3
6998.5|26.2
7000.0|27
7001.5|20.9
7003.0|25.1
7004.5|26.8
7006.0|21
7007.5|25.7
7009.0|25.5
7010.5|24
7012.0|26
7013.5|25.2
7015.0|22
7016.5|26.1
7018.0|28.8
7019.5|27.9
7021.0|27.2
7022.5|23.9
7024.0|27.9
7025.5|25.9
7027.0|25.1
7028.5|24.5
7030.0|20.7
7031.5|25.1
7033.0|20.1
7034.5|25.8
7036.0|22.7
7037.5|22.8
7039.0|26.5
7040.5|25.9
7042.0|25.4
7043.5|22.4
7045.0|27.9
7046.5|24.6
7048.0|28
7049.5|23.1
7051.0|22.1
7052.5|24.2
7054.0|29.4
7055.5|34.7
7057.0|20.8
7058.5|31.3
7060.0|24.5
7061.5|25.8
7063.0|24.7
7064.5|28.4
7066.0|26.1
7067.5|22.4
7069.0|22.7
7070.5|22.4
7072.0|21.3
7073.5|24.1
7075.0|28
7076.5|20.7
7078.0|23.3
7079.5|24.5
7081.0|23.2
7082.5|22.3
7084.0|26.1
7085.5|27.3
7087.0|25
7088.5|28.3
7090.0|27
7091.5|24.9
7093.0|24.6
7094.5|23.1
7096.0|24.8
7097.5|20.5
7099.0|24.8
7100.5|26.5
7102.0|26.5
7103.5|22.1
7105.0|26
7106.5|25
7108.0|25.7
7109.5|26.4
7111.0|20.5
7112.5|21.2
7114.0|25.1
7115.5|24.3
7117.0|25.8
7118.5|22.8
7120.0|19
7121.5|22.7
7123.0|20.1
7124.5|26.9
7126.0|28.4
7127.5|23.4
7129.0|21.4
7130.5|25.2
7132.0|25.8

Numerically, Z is 24.1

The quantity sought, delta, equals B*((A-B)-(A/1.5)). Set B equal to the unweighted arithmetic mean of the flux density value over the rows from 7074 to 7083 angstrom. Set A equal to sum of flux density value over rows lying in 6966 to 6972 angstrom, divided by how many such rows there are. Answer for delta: -374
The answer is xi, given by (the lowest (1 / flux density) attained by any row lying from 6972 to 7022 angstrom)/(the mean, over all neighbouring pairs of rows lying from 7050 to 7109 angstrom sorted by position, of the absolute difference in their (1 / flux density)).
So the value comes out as 7.3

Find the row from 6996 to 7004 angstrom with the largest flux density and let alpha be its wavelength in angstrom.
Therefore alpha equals 6997.0 angstrom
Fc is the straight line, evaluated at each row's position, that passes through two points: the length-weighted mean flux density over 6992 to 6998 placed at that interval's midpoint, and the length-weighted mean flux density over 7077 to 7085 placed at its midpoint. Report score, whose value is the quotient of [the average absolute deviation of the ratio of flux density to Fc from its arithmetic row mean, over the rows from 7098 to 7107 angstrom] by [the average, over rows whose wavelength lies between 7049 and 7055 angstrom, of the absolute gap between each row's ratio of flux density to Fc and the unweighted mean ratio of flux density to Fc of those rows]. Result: 0.5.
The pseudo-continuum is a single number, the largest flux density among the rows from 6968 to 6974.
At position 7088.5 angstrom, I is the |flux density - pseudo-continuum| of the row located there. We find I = 1.50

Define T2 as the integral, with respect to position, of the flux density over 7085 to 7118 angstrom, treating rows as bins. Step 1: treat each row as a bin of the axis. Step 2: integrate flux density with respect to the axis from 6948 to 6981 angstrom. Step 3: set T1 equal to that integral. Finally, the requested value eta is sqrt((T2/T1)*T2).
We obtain 28.8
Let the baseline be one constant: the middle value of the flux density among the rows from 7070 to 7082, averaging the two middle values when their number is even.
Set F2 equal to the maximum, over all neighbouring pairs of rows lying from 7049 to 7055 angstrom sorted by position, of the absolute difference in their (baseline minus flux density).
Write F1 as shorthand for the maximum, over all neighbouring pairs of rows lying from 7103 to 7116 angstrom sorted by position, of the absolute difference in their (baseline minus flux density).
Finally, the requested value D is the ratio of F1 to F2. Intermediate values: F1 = 5.9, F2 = 5.2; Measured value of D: 1.1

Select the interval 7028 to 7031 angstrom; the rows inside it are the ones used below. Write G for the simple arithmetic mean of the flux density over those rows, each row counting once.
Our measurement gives 22.6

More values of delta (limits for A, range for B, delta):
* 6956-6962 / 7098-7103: -466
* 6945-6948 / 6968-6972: -394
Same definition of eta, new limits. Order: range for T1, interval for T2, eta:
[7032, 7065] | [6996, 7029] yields 29.0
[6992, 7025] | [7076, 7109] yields 28.3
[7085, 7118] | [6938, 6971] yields 27.4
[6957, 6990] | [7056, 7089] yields 28.8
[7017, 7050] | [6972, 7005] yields 28.6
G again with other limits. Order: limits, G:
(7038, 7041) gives 26.2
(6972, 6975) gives 25.3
